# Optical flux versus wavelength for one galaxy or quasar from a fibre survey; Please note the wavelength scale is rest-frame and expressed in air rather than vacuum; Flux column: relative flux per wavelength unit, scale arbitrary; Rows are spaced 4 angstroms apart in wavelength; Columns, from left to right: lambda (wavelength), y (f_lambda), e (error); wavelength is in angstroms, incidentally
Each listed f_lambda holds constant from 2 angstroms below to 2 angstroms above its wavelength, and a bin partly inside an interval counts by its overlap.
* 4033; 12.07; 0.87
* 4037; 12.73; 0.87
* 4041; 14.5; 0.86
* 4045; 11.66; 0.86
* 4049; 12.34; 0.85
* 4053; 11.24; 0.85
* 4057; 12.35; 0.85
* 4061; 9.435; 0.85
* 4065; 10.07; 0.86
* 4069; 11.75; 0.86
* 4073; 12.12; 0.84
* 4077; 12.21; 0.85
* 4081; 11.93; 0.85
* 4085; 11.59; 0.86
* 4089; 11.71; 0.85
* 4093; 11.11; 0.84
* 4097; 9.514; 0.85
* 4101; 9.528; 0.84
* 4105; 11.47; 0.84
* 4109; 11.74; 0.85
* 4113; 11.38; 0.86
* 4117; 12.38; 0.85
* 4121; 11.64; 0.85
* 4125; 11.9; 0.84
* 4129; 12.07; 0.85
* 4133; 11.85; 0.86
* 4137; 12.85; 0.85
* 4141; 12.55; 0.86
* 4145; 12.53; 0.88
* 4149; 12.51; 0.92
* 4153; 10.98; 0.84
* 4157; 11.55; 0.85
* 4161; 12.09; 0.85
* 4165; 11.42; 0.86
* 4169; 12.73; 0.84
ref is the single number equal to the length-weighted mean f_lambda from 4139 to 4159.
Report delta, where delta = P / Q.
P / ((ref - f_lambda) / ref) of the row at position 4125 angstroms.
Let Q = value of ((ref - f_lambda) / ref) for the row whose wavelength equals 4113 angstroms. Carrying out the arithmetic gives 0.2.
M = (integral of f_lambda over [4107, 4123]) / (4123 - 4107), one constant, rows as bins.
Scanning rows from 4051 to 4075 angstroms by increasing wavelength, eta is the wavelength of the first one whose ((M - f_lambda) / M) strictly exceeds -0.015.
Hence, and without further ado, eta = 4053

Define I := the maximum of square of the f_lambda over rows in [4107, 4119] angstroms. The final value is 153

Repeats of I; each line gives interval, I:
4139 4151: 158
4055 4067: 153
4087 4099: 137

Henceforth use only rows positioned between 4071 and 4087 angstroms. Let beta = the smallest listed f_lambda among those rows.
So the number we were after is 11.59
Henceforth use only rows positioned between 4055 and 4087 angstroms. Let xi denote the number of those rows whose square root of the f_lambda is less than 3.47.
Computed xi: 5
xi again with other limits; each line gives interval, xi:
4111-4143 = 4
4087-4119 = 7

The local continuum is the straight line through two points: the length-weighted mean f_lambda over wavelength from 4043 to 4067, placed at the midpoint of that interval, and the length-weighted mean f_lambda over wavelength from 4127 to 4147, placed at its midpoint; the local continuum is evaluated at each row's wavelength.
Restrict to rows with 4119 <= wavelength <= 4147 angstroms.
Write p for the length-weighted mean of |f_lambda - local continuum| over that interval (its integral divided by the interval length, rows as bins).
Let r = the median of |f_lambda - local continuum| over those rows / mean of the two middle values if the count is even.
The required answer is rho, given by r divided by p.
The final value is 0.99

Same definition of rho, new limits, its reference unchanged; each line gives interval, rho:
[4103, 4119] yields 0.92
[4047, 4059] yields 1.38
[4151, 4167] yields 1.05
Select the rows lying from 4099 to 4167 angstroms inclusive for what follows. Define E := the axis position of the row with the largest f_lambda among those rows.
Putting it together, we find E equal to 4137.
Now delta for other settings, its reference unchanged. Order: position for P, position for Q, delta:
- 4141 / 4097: -0.2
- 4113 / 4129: -14.0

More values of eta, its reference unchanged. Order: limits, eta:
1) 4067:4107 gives 4069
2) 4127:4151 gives 4133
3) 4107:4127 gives 4109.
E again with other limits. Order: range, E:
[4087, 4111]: 4109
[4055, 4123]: 4117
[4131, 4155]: 4137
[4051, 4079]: 4057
